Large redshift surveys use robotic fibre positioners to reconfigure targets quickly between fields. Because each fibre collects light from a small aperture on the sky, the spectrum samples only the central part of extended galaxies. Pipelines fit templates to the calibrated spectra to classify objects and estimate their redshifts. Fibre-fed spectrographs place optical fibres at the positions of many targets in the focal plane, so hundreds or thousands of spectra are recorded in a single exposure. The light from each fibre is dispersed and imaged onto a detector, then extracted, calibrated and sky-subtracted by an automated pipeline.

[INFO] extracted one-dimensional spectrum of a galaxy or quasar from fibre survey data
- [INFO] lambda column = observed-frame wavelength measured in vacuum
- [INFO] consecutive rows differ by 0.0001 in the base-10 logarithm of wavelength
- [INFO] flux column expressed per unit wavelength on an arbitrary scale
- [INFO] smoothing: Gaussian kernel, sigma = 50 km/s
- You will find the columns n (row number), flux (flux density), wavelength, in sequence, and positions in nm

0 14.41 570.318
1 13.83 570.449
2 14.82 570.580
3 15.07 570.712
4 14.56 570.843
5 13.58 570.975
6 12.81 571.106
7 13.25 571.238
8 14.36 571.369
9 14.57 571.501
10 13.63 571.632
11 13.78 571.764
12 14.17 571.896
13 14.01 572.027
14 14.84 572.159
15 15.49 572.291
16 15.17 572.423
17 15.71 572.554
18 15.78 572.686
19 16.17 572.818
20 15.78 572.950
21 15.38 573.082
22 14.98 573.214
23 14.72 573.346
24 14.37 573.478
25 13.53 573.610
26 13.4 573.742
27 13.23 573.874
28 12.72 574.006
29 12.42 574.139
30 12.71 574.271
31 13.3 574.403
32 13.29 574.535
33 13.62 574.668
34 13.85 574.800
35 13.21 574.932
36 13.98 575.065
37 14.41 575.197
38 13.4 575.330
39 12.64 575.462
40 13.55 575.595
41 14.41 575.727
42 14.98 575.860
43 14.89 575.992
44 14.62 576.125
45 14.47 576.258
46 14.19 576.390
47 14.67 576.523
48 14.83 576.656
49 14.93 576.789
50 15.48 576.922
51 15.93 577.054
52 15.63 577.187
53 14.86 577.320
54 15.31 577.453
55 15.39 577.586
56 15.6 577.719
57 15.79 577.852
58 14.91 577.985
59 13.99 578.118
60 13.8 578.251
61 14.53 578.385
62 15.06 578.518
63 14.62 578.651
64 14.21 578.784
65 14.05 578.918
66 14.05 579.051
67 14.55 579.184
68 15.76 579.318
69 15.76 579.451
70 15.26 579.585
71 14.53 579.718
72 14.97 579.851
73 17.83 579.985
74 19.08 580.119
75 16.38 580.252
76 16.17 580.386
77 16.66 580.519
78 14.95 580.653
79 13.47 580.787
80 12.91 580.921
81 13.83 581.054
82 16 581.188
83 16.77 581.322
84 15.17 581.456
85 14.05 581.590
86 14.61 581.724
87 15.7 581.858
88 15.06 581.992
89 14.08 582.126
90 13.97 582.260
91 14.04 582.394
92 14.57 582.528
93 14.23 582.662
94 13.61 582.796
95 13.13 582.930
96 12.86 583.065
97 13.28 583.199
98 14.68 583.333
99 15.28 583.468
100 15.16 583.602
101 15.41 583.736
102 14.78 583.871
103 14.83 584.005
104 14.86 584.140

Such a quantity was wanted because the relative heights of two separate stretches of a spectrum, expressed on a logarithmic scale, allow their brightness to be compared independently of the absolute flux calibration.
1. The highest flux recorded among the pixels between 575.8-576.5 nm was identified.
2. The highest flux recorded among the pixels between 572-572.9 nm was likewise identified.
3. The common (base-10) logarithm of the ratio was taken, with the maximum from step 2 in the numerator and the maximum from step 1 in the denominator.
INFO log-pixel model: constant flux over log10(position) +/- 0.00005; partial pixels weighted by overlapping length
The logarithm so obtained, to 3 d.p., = 0.033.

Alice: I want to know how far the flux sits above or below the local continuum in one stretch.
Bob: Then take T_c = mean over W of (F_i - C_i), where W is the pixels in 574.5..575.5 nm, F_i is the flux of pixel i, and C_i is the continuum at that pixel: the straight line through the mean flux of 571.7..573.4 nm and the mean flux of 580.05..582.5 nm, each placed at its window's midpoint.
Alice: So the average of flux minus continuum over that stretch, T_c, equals -1.5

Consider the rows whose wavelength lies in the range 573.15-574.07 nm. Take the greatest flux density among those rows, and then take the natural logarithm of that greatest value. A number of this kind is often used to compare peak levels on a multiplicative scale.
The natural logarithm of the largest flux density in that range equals 2.71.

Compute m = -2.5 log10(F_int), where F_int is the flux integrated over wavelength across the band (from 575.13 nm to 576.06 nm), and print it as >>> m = -2.79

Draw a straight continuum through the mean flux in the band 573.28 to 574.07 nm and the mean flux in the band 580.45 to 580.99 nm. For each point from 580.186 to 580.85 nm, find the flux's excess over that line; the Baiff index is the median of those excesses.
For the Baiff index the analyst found 1.7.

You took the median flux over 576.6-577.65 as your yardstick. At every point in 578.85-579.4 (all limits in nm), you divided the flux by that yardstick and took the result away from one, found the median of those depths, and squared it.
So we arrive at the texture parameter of 0.005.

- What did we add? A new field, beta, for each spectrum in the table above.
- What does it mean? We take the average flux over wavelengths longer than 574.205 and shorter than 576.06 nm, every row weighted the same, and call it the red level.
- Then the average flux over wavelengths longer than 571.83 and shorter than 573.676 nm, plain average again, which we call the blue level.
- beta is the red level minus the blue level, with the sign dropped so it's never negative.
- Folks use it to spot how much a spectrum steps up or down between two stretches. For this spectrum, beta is 1.3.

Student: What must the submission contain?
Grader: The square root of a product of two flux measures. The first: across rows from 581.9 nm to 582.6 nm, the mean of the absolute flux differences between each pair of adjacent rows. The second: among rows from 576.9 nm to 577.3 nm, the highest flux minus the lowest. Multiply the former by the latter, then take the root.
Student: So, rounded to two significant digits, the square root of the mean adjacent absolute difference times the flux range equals 0.44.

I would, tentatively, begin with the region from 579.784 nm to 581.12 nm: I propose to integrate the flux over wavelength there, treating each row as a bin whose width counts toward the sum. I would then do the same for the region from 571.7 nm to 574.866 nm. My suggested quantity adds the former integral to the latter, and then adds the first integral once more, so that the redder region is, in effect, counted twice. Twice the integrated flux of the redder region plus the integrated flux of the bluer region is 87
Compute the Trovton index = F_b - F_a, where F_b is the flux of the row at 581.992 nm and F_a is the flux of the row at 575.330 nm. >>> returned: 1.7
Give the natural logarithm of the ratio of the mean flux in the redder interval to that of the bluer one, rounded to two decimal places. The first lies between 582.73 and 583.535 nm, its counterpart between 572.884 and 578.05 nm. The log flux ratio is -0.04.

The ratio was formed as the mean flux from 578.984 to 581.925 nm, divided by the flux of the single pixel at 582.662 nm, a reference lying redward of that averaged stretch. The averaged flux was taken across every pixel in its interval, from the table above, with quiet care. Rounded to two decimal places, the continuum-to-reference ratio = 1.08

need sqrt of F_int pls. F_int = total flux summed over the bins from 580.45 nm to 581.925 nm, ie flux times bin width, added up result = 4.69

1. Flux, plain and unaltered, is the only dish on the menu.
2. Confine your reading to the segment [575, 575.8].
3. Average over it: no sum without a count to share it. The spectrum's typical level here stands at 13.7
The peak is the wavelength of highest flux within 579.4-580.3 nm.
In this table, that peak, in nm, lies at 580.119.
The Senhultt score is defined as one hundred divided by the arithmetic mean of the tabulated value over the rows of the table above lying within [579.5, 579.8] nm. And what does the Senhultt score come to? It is 6.7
